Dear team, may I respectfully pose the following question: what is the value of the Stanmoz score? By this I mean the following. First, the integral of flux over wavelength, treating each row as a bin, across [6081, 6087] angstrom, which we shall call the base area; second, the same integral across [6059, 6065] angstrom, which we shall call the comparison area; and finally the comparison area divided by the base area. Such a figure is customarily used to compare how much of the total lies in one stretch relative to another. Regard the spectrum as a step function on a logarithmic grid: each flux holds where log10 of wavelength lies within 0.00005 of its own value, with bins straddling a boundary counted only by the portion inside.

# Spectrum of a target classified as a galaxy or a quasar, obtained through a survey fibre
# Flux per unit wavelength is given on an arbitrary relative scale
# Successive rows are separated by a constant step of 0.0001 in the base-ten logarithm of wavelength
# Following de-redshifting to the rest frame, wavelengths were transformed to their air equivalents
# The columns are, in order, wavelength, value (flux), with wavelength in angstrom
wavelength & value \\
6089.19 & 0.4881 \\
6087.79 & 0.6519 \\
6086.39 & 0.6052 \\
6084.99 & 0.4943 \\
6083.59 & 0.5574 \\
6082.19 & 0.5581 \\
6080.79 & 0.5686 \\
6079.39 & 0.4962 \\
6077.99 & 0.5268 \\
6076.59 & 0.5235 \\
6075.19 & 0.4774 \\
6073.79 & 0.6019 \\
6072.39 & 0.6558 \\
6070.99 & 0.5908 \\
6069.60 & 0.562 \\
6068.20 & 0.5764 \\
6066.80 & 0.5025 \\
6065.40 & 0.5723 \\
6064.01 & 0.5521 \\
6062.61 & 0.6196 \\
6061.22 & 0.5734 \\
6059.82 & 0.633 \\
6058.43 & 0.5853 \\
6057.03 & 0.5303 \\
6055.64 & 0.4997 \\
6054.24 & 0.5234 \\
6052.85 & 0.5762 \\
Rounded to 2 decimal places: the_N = 1.07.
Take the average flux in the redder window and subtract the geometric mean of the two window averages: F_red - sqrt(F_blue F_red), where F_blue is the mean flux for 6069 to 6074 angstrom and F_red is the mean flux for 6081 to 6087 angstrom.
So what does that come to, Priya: -0.024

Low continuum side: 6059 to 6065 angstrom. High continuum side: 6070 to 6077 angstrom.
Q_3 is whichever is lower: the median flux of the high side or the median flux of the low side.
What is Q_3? 0.59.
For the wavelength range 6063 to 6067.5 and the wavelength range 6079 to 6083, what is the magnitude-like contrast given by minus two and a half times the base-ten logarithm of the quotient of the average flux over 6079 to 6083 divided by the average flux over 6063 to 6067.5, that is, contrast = 0.00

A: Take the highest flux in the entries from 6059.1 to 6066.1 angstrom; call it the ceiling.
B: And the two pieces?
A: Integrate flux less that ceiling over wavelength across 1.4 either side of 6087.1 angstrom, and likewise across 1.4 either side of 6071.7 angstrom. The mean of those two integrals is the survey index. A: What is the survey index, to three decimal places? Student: -0.020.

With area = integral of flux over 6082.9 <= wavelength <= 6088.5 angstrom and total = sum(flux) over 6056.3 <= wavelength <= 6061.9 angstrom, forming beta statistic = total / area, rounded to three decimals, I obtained 0.718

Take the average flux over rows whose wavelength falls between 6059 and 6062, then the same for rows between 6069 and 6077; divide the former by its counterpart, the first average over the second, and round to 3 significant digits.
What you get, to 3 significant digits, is 1.06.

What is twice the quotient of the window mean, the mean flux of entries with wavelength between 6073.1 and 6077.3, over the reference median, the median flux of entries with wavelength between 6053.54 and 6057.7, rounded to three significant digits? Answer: 2.04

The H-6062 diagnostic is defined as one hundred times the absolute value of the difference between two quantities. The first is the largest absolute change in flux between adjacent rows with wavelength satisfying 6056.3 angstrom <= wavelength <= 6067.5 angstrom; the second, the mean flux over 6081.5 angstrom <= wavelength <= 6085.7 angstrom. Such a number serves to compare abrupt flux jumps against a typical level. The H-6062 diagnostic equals 46.7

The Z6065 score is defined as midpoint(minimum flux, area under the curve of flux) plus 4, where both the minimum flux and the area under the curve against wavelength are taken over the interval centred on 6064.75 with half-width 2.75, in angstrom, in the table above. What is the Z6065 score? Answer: 5.8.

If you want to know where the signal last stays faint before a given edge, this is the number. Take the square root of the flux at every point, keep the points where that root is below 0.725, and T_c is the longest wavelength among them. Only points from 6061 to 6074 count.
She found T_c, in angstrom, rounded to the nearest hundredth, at 6066.80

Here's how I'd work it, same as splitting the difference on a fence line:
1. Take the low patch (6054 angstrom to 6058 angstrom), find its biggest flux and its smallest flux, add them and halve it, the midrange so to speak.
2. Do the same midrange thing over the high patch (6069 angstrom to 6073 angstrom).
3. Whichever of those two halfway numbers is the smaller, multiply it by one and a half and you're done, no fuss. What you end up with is 0.77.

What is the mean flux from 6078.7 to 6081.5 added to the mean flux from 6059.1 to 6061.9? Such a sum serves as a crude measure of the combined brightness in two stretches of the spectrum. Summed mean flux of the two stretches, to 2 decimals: 1.14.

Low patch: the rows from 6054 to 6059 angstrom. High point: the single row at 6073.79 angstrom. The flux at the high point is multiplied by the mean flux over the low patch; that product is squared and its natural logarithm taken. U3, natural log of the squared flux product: -2.27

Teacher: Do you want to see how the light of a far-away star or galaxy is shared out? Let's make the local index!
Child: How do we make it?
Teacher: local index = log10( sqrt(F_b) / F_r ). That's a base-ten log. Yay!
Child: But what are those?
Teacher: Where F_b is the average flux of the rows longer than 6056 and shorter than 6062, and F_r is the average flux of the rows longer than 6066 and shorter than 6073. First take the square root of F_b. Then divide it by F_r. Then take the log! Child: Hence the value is 0.120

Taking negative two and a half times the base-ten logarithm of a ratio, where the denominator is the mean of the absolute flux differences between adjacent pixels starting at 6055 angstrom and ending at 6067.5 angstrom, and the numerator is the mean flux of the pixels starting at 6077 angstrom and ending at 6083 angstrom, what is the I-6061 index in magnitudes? -2.59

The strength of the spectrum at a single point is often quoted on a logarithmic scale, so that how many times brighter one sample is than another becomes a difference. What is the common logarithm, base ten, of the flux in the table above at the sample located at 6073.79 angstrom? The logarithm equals -0.22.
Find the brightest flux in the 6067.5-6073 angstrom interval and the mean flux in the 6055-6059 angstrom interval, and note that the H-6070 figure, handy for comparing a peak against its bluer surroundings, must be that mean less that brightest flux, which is -0.12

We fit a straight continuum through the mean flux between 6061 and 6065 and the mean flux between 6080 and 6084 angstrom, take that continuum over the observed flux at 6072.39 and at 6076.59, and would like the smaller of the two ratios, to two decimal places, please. 0.87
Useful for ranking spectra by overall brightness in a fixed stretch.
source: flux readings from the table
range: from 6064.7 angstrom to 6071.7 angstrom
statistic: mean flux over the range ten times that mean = 5.6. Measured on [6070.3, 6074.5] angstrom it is 6.2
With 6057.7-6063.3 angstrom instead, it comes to 6.0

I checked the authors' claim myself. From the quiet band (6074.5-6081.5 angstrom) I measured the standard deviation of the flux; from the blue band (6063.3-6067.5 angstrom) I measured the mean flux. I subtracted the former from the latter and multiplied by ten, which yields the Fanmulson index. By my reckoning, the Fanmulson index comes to 5.1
